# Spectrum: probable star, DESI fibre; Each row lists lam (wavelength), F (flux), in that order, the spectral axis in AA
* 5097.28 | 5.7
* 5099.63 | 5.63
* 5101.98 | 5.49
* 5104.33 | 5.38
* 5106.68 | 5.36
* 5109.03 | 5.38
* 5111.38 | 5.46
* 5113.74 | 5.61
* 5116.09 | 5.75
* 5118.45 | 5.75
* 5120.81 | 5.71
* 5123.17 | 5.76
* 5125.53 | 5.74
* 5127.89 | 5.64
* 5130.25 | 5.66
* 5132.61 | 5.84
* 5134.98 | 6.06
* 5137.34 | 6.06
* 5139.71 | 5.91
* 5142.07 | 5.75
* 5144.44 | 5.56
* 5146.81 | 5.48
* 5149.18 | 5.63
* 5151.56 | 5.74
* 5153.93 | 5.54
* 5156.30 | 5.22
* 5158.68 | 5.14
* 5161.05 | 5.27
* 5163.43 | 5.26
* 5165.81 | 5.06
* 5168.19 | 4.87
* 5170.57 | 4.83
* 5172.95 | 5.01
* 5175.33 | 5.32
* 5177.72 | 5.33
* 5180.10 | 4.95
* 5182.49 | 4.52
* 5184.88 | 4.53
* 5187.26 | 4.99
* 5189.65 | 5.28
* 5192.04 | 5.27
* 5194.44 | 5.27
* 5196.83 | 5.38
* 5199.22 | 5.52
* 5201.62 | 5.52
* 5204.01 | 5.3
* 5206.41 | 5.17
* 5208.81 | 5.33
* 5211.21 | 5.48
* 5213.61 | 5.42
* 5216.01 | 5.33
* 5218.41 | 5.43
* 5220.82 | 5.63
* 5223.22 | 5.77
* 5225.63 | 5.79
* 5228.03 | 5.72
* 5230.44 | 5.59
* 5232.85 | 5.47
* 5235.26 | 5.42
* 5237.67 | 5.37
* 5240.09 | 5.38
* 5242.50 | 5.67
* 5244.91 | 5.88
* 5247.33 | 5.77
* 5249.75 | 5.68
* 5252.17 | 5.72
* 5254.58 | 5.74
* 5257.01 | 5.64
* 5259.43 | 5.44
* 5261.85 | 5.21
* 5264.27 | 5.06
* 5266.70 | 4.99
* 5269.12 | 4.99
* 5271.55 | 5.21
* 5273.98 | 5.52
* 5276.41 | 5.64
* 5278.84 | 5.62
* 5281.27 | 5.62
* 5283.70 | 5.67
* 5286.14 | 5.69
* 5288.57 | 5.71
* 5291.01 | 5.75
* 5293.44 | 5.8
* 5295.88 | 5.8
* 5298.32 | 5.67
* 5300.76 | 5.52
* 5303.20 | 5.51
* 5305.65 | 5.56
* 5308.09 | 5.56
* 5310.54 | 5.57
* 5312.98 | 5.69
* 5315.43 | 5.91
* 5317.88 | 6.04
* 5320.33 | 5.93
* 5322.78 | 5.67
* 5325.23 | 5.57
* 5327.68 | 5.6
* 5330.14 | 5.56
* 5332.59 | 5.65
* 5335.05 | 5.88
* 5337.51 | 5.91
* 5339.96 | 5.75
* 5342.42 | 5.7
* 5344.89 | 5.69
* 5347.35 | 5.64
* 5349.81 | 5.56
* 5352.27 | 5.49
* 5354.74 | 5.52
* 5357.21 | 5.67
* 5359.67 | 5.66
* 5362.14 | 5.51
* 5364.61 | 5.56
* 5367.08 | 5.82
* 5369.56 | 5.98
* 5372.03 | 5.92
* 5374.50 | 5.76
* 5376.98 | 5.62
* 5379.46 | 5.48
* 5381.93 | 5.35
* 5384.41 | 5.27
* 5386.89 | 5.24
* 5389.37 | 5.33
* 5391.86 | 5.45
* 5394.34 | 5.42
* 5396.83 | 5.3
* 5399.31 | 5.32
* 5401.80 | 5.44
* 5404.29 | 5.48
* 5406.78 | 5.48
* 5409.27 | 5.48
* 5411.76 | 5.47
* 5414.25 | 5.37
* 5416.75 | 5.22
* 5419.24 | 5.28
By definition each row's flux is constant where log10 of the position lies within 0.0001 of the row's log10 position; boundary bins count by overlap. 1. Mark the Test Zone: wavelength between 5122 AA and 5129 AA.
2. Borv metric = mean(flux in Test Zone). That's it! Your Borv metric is 5.71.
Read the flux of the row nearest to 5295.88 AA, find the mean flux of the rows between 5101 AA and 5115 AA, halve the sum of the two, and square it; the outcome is 31.6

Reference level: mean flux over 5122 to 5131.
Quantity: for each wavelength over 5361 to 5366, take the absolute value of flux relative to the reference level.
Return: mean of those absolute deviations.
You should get 0.17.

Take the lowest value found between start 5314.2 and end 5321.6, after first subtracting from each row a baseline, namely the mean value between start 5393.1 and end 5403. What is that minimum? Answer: 0.54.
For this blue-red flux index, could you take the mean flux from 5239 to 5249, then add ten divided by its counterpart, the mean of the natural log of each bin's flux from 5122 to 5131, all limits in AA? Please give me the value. 11.4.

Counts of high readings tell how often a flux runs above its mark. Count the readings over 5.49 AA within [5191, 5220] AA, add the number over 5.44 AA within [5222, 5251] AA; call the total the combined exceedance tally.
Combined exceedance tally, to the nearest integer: 11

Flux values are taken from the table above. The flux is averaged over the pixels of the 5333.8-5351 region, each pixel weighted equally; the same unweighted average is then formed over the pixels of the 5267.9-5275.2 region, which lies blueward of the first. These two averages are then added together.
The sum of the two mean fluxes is 11.0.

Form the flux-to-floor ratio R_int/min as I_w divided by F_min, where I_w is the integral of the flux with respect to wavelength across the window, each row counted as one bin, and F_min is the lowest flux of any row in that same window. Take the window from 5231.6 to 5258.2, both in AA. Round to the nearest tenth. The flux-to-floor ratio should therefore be 27.8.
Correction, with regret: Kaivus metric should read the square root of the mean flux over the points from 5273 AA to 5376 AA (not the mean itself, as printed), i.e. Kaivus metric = 2.38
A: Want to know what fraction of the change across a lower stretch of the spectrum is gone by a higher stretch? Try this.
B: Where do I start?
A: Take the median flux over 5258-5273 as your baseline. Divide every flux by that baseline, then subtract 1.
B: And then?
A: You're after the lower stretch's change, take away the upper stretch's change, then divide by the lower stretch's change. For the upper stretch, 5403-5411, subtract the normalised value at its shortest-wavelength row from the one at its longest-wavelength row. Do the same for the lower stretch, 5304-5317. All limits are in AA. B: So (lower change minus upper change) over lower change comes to 1.0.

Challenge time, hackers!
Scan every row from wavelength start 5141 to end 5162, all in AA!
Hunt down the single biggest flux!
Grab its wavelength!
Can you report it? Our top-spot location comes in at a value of 5142.07 AA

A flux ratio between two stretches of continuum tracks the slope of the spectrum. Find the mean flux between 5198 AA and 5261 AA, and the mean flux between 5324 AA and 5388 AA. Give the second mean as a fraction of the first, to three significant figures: 1.02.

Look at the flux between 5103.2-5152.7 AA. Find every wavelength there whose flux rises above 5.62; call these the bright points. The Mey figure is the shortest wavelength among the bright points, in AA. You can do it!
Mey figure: 5116.09 AA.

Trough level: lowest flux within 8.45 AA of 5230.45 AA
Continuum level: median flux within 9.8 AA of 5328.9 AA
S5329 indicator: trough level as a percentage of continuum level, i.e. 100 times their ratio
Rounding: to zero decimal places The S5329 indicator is 95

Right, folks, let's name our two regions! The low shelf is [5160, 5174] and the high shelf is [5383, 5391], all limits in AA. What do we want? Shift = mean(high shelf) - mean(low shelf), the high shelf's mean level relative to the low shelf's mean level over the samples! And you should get 0.2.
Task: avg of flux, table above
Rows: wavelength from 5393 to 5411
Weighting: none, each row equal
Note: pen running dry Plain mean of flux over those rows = 5.42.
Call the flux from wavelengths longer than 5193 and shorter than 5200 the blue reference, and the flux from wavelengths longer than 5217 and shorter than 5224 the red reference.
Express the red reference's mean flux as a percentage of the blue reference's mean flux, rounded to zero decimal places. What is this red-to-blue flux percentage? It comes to 104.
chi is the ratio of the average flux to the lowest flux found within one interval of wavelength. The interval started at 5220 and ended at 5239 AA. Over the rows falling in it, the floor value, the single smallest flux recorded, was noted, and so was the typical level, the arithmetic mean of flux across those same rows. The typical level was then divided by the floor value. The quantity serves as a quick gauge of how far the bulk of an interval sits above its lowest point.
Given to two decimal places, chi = 1.04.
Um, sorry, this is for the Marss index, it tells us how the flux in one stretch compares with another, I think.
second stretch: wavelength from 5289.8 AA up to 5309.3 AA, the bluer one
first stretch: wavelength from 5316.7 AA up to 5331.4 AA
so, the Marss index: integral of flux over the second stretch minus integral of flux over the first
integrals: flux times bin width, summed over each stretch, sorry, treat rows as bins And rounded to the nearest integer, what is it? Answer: 26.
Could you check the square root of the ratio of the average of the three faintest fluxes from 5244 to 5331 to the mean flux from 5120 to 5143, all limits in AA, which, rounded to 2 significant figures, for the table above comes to 0.93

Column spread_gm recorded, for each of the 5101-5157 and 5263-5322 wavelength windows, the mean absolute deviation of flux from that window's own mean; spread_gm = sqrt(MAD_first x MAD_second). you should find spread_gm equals 0.180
